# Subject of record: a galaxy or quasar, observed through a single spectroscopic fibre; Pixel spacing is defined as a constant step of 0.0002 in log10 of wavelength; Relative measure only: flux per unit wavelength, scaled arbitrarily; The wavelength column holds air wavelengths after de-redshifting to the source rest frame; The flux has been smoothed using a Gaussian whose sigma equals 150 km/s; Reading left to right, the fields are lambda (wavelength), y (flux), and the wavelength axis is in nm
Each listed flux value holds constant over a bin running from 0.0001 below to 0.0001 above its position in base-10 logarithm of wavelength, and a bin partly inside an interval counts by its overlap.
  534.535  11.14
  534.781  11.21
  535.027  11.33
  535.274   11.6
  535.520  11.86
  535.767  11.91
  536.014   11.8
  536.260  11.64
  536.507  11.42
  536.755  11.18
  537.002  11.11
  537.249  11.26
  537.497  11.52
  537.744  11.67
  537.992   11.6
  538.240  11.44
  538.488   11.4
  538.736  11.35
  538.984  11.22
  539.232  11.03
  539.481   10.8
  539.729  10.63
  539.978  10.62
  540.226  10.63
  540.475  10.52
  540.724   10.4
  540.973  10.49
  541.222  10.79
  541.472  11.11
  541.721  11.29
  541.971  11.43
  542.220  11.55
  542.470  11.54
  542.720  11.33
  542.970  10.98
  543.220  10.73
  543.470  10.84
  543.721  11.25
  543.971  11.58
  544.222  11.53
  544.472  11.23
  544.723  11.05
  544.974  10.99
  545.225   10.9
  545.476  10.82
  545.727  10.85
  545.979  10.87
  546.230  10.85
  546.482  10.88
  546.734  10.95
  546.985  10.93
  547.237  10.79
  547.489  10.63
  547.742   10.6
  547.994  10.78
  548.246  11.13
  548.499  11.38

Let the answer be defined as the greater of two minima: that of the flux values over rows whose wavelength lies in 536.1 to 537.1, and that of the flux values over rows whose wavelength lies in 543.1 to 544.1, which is 11.11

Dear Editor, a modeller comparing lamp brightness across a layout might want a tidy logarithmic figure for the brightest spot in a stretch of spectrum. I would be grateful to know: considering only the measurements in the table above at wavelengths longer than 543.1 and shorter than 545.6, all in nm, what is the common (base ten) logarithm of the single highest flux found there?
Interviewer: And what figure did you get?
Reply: 1.06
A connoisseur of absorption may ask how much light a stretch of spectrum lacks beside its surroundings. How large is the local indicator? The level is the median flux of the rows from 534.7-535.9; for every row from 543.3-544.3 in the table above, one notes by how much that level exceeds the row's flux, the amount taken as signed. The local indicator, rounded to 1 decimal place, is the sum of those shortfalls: 1.2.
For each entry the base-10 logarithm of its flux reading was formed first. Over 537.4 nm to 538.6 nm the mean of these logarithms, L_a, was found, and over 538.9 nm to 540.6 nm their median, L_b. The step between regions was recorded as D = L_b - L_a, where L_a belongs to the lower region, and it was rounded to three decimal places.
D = -0.035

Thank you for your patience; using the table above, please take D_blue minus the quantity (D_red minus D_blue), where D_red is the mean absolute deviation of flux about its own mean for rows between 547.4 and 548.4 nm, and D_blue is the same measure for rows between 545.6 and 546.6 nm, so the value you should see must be -0.15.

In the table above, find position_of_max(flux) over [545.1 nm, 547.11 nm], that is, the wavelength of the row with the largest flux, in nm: 546.734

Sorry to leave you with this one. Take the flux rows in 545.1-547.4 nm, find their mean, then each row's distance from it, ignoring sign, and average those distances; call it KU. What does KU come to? 0.04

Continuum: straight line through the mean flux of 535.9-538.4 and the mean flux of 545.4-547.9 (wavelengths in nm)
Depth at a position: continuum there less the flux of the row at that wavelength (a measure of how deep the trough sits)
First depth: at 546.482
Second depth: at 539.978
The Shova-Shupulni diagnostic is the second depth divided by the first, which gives -12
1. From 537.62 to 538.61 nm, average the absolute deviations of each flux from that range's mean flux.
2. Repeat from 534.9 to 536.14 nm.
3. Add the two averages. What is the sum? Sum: 0.30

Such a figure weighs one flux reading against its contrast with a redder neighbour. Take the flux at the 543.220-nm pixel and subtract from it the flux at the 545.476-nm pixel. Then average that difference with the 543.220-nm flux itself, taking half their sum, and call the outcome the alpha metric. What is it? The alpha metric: 5.32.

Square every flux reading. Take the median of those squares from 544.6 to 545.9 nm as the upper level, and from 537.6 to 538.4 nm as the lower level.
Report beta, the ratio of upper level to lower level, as 0.883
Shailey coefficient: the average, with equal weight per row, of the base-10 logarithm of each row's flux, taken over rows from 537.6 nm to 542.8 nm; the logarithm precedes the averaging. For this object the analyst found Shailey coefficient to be 1.04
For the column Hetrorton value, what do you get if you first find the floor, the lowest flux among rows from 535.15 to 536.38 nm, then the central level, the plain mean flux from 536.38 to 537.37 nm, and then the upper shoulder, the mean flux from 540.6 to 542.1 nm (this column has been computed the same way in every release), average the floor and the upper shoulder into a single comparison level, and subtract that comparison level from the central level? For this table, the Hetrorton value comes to -0.02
